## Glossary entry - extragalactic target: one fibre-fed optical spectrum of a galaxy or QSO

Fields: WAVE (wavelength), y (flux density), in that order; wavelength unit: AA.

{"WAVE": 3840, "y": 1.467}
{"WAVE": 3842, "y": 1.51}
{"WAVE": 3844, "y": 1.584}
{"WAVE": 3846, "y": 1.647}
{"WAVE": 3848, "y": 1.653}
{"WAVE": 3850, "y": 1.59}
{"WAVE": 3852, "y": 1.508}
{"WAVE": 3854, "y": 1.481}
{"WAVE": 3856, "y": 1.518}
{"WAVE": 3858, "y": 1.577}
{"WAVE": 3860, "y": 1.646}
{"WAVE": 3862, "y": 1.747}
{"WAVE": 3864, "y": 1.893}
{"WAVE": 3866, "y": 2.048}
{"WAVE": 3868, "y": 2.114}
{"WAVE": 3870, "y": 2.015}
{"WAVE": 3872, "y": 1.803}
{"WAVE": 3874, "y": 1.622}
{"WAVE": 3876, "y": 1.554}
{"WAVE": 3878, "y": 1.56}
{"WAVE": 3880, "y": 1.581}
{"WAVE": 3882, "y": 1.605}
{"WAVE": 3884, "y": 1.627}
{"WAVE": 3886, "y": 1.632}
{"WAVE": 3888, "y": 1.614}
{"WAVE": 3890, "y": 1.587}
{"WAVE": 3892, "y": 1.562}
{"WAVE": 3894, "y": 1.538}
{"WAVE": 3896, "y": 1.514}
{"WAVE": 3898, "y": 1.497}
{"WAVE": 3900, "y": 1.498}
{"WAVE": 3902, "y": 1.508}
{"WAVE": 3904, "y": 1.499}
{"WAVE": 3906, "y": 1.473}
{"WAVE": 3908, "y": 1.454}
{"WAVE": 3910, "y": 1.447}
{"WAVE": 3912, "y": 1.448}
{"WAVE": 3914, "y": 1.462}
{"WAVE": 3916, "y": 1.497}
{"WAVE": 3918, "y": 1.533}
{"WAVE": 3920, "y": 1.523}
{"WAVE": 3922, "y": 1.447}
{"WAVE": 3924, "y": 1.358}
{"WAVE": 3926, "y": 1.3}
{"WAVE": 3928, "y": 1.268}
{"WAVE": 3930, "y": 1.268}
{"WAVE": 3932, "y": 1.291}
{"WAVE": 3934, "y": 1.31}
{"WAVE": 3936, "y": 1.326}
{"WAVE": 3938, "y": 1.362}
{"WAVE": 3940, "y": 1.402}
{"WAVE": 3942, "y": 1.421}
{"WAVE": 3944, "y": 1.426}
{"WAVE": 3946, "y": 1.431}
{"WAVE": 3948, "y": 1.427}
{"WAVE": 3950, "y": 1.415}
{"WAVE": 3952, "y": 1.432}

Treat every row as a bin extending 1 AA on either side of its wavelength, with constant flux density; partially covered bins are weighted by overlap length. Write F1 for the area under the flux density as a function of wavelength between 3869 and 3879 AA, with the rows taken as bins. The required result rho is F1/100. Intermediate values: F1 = 17.1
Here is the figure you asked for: 0.171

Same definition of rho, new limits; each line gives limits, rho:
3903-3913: 0.146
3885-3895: 0.159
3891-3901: 0.152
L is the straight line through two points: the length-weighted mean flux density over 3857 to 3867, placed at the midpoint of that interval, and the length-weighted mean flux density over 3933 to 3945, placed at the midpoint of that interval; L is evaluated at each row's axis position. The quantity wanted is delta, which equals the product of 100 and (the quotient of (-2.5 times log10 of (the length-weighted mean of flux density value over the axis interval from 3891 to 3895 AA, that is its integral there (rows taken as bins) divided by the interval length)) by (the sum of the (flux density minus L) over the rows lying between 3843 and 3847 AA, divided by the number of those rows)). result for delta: 185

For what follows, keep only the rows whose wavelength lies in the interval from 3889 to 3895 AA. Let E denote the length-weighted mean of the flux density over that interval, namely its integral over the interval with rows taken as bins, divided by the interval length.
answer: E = 1.56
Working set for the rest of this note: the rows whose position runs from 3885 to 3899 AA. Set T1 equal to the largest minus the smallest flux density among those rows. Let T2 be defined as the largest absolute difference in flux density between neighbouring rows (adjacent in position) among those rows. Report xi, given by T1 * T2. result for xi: 0.0036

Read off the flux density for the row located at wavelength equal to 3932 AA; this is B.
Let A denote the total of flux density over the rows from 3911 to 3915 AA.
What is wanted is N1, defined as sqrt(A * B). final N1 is 1.9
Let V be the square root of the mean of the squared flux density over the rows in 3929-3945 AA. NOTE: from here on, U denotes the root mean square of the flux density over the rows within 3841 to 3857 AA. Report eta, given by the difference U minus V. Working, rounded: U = 1.56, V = 1.35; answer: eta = 0.21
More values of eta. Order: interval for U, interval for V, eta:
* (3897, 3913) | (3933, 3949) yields 0.09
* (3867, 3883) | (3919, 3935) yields 0.40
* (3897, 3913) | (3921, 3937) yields 0.16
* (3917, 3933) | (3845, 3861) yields -0.20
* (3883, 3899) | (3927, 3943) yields 0.24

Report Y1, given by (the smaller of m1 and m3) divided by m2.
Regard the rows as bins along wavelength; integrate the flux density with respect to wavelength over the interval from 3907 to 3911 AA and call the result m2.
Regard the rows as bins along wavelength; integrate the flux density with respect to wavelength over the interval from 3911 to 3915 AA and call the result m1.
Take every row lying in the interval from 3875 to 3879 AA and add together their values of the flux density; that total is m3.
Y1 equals 0.54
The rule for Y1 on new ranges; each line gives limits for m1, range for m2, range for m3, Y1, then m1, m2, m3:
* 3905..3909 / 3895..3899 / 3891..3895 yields 0.51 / 5.9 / 6.0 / 3.10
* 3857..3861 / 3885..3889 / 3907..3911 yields 0.45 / 6.4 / 6.5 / 2.90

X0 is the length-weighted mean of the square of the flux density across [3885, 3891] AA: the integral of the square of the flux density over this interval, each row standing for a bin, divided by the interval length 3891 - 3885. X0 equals 2.60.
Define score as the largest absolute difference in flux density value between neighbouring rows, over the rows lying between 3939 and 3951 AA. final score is 0.02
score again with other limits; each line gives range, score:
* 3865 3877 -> 0.21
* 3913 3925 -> 0.09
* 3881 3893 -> 0.03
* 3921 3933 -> 0.09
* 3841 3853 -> 0.08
